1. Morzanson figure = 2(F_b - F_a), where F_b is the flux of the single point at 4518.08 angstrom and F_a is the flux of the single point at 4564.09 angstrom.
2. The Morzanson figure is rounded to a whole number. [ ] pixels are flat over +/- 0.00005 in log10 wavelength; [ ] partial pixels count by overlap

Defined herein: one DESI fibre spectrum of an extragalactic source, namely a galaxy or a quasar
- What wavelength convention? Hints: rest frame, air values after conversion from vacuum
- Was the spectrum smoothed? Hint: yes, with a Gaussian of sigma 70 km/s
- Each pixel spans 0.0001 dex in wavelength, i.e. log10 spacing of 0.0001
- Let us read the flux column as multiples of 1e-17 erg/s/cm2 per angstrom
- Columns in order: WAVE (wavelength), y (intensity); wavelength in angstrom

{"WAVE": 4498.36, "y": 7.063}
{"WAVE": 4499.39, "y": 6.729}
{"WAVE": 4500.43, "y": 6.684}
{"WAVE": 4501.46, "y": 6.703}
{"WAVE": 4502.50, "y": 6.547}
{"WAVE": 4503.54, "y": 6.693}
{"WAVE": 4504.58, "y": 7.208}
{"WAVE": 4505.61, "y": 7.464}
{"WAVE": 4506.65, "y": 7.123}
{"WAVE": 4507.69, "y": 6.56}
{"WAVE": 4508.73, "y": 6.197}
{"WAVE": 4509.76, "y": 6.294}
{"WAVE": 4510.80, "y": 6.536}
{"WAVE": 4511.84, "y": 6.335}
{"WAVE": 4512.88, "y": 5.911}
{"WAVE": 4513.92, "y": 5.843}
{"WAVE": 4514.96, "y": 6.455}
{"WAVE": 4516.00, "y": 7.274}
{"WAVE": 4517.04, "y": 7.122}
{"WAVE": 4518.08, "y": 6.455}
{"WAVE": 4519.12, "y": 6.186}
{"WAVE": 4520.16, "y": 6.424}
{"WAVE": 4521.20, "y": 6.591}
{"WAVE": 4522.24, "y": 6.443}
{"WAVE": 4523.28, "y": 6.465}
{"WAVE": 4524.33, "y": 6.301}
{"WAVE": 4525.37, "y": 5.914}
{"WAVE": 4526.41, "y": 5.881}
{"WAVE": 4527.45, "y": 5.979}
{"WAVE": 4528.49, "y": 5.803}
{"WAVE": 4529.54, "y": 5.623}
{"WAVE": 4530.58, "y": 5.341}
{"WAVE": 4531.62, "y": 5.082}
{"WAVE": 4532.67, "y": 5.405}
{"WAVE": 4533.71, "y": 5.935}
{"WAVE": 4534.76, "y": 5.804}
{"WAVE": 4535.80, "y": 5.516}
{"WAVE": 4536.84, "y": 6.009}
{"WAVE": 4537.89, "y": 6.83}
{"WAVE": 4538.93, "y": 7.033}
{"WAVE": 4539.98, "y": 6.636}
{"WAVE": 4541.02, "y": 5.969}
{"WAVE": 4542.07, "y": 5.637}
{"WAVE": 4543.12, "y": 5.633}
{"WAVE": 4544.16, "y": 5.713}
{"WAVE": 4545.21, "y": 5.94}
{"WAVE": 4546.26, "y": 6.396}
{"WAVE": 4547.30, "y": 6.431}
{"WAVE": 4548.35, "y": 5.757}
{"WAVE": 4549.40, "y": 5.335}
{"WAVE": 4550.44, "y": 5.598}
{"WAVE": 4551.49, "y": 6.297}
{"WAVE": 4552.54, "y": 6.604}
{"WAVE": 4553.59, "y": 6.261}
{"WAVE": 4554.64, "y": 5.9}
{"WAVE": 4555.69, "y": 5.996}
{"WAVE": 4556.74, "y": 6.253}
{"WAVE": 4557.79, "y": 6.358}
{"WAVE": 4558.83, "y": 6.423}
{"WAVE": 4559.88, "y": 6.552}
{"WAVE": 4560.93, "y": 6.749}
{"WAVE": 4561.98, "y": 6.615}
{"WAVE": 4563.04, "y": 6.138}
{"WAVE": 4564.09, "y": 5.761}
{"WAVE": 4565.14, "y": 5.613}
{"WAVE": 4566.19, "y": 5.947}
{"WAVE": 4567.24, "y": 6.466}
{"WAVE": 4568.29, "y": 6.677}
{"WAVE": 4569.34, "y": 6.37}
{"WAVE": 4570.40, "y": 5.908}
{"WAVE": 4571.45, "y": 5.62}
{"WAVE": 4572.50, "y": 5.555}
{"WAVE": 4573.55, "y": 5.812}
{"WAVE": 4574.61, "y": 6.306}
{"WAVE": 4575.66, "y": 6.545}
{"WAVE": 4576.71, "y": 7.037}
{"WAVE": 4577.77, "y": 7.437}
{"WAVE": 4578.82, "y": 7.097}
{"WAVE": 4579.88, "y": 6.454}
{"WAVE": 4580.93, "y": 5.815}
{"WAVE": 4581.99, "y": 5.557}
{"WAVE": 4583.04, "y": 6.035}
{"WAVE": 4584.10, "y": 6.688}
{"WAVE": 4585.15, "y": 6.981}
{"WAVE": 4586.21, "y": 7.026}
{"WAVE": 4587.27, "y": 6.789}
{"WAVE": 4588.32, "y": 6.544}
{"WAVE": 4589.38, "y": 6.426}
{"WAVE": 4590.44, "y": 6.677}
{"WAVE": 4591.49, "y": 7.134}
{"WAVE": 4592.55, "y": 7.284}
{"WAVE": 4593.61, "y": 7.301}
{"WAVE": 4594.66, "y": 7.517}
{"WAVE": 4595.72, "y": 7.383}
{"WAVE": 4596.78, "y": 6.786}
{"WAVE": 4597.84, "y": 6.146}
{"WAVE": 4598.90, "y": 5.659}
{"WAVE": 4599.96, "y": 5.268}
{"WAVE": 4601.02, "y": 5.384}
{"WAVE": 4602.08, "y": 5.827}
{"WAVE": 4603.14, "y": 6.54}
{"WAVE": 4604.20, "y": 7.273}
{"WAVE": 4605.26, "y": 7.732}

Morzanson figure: 1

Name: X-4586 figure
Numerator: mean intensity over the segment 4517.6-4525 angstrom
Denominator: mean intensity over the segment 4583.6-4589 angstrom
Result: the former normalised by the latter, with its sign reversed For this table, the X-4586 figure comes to -0.94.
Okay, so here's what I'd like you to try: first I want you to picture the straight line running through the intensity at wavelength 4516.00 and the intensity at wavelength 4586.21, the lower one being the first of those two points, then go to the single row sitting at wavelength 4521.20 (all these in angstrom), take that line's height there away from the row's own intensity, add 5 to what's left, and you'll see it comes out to 4.34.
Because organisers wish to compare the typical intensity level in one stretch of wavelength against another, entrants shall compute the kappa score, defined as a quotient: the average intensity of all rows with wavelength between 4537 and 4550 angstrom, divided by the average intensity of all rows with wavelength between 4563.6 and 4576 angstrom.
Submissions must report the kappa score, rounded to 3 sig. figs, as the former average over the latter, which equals 1.01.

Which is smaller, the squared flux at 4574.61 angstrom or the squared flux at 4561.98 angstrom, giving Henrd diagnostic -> 39.8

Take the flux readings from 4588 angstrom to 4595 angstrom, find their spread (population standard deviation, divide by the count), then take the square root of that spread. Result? 0.63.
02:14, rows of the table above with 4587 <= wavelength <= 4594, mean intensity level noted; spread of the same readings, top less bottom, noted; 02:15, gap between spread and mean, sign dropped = 6.0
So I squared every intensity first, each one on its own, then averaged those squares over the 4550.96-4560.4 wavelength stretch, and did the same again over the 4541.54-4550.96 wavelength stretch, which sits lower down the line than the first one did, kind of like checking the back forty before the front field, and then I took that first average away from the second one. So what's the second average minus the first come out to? -6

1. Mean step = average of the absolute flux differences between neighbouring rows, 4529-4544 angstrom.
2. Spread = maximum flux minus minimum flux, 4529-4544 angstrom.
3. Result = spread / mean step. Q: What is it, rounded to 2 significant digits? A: 5.4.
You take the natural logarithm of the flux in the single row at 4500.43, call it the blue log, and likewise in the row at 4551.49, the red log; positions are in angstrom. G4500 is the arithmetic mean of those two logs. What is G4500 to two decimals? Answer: 1.87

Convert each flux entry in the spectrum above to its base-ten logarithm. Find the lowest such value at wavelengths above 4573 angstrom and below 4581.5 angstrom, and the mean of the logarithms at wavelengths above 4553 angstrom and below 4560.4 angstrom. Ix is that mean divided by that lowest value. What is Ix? 1.04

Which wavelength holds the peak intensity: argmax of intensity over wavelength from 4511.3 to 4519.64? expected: 4516.00 angstrom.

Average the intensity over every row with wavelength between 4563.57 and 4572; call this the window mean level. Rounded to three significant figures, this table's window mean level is 6.05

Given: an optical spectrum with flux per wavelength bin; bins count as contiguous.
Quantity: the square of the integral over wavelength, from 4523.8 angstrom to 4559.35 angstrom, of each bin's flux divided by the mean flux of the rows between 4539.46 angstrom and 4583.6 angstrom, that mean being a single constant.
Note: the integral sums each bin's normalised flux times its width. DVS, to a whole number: 1190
